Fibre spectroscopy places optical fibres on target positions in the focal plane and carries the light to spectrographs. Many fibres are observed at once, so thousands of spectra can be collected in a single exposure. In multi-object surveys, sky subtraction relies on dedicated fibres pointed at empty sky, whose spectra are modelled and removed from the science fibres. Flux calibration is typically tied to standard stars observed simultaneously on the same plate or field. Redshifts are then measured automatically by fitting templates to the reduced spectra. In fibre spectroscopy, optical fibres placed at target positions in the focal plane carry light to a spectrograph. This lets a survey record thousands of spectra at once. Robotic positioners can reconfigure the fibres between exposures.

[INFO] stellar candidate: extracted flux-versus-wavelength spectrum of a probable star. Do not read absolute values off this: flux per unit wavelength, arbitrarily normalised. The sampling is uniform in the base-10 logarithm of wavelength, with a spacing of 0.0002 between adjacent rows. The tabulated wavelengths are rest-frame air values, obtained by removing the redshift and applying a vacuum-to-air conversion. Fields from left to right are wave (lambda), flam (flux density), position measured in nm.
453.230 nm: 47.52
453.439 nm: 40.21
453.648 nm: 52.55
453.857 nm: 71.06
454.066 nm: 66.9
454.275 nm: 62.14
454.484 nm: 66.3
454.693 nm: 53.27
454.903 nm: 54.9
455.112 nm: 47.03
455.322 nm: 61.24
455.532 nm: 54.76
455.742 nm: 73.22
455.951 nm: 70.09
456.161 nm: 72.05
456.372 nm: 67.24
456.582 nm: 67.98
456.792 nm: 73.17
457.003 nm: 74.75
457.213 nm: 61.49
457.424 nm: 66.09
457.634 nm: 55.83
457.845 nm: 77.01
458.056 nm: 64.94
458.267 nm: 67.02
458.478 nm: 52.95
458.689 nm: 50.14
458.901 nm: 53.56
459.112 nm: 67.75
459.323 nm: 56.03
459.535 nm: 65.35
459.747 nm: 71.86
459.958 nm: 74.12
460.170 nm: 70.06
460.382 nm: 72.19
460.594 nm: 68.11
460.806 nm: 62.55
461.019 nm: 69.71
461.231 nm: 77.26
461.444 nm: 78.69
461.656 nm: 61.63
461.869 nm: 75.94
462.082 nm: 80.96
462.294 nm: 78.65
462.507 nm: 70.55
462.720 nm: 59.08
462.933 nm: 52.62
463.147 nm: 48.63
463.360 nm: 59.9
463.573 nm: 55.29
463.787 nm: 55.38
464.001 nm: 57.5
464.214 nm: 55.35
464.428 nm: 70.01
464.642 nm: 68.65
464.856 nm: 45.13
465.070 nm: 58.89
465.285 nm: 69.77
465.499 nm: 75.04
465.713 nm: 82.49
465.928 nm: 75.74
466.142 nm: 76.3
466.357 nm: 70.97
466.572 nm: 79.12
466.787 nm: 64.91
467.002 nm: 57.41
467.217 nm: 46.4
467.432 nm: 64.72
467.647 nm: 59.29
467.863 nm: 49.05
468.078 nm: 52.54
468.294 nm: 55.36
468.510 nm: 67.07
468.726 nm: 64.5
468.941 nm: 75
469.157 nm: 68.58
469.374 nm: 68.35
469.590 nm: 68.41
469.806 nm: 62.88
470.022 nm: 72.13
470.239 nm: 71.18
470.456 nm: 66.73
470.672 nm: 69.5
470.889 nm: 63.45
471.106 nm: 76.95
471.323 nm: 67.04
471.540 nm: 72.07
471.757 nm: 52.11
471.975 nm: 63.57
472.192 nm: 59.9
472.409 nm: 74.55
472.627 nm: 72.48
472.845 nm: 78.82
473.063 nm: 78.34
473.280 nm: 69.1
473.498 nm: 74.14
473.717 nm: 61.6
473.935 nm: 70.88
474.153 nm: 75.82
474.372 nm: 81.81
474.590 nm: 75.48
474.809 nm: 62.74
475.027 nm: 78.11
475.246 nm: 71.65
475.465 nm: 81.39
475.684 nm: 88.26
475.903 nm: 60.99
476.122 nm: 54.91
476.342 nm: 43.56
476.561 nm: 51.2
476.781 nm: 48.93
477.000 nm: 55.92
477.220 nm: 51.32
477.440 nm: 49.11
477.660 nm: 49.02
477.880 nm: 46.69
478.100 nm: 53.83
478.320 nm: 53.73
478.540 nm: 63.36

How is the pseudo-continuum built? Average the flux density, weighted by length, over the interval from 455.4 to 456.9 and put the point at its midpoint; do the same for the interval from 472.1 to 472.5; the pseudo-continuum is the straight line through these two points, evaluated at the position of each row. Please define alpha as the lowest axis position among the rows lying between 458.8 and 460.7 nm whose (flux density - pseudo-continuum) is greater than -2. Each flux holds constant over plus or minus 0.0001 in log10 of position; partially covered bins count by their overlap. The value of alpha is 459.112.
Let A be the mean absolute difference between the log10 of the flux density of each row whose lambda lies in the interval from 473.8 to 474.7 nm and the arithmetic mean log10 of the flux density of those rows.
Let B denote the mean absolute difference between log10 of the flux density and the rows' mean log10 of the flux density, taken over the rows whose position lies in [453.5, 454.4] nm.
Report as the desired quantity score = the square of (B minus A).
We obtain 0.0006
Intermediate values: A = 0.016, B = 0.041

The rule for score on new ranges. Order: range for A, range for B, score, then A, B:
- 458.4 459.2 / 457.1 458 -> 0.0000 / 0.042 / 0.043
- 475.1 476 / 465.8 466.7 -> 0.0016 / 0.054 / 0.013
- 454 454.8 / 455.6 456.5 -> 0.0004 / 0.033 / 0.012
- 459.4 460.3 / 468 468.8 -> 0.0007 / 0.016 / 0.043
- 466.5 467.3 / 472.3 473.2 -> 0.0032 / 0.071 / 0.014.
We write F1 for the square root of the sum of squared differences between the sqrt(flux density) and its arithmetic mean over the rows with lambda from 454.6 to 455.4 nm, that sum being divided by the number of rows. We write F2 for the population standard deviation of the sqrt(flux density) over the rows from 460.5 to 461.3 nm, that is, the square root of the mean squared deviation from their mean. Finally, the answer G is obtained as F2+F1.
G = 0.66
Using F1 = 0.344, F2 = 0.31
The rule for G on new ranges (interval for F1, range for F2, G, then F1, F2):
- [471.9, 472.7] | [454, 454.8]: 0.72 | 0.371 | 0.35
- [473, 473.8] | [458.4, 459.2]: 0.82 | 0.374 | 0.44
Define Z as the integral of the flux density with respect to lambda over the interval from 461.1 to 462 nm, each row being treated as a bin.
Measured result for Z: 66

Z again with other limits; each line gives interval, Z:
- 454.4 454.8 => 24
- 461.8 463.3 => 99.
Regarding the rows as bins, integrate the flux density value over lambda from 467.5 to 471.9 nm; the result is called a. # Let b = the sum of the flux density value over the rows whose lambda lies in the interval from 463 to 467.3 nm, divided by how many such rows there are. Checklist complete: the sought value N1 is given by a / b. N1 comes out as 4.50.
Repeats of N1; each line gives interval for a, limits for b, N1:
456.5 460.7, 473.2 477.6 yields 4.21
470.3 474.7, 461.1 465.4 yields 4.83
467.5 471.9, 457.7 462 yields 4.28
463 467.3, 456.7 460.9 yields 4.19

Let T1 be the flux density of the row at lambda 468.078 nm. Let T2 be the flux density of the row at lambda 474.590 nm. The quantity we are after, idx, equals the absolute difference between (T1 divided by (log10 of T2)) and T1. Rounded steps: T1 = 52.54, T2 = 75.48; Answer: 25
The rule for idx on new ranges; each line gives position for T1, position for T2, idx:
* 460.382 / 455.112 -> 29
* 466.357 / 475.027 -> 33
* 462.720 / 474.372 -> 28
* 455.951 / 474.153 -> 33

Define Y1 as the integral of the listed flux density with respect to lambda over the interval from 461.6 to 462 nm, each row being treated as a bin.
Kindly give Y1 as 28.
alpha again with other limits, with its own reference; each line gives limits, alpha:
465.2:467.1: 465.285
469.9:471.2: 470.022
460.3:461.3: 460.382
